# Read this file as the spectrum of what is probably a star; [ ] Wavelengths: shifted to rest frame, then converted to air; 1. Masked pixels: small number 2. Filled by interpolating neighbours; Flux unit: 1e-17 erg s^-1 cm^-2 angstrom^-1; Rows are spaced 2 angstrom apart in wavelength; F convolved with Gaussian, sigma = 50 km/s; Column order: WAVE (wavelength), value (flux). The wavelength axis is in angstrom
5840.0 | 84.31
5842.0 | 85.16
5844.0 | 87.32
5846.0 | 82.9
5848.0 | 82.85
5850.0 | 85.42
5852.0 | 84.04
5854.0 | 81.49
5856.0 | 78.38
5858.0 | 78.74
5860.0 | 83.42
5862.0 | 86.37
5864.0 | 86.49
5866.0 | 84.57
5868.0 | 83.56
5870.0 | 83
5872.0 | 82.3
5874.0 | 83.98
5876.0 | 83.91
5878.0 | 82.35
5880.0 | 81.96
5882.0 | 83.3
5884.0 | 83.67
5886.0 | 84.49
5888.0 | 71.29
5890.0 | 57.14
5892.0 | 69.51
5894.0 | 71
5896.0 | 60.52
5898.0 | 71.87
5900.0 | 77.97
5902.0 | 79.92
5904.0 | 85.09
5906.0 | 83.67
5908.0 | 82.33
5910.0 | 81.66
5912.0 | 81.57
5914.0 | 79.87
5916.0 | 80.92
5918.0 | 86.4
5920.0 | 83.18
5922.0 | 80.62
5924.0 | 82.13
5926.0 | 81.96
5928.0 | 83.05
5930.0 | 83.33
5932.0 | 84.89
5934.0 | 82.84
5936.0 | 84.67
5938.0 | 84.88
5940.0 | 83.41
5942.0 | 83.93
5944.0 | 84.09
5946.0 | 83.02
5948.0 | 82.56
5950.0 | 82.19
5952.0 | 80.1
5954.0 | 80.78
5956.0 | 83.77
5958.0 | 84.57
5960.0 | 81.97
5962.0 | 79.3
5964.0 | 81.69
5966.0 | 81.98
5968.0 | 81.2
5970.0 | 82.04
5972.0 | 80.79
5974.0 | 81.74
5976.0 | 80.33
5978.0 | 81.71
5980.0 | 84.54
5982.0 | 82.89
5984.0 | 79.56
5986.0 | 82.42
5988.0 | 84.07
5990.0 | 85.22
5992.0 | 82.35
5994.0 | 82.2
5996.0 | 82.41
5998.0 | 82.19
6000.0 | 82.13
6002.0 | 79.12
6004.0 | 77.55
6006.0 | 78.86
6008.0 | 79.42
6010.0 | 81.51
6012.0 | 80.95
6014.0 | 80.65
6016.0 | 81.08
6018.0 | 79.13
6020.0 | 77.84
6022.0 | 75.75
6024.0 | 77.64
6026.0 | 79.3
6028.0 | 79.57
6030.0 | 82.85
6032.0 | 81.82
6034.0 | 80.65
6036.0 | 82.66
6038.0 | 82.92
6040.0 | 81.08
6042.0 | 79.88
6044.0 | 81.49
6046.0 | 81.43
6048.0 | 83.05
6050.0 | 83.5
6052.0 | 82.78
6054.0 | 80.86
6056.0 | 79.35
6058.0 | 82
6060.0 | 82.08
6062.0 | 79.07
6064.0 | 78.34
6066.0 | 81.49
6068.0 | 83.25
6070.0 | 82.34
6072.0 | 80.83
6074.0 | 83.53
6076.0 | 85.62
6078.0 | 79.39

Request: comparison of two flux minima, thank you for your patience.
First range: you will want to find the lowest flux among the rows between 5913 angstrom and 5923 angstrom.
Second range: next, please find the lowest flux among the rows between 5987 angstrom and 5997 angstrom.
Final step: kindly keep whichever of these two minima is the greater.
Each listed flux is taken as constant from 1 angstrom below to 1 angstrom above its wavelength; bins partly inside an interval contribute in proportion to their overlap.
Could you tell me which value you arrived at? 82.2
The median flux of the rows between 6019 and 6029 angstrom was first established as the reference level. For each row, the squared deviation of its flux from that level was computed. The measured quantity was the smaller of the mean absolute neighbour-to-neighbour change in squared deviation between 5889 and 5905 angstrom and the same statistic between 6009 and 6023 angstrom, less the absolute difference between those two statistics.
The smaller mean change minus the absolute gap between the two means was -133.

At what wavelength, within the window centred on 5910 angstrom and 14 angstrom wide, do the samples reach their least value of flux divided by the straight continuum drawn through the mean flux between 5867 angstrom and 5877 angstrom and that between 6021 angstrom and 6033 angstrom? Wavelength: 5914.0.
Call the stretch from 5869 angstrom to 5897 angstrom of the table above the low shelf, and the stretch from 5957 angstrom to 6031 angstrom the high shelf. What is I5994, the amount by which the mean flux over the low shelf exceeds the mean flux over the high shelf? -4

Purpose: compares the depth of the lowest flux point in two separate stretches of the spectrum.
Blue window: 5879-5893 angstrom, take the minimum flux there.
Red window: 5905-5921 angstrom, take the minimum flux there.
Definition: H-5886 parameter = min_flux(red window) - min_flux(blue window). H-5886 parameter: 23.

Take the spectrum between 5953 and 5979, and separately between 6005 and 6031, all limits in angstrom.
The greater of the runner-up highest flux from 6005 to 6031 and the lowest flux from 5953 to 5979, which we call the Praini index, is 81.5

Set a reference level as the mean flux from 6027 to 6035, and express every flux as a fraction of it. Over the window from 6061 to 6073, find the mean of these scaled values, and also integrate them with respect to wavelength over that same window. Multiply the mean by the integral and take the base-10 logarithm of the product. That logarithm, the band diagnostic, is 1.08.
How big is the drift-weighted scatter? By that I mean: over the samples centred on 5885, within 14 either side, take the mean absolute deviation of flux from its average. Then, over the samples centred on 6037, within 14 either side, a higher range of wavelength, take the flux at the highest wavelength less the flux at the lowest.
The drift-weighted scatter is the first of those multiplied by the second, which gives 47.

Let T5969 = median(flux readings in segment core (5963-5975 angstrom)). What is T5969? 81.7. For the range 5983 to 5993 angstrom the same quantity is 82.4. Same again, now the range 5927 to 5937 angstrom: 83.3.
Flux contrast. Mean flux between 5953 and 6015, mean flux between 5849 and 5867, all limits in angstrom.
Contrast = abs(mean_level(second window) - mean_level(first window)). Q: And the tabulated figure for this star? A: 1.6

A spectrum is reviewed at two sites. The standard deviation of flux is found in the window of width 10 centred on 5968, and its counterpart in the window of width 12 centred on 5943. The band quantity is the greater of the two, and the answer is 0.8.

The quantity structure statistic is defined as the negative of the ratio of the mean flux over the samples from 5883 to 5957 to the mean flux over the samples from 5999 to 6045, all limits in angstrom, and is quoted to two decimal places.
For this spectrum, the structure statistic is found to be -1.00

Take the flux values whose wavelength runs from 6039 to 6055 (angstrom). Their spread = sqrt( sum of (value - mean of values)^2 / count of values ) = 1.16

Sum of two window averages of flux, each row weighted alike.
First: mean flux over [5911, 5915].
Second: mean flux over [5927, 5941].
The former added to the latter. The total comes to 165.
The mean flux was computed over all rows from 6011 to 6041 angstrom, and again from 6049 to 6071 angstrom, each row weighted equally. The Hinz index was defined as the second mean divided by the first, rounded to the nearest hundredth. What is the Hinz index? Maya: 1.01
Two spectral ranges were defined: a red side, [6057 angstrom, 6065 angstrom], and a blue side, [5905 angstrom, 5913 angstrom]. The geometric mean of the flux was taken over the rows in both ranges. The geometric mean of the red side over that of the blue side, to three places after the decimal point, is 0.976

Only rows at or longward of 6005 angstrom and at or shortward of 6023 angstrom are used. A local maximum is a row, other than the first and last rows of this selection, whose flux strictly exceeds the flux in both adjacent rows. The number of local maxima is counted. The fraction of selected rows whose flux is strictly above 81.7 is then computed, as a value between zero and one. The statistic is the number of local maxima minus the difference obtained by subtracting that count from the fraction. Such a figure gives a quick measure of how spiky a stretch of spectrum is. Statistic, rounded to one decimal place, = 4.0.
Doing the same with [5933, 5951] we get 3.0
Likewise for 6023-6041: 3.6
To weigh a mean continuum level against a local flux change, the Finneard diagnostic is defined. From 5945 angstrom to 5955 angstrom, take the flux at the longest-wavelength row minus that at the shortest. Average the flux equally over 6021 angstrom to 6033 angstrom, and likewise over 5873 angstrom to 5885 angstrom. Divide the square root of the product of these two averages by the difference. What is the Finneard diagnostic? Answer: -36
